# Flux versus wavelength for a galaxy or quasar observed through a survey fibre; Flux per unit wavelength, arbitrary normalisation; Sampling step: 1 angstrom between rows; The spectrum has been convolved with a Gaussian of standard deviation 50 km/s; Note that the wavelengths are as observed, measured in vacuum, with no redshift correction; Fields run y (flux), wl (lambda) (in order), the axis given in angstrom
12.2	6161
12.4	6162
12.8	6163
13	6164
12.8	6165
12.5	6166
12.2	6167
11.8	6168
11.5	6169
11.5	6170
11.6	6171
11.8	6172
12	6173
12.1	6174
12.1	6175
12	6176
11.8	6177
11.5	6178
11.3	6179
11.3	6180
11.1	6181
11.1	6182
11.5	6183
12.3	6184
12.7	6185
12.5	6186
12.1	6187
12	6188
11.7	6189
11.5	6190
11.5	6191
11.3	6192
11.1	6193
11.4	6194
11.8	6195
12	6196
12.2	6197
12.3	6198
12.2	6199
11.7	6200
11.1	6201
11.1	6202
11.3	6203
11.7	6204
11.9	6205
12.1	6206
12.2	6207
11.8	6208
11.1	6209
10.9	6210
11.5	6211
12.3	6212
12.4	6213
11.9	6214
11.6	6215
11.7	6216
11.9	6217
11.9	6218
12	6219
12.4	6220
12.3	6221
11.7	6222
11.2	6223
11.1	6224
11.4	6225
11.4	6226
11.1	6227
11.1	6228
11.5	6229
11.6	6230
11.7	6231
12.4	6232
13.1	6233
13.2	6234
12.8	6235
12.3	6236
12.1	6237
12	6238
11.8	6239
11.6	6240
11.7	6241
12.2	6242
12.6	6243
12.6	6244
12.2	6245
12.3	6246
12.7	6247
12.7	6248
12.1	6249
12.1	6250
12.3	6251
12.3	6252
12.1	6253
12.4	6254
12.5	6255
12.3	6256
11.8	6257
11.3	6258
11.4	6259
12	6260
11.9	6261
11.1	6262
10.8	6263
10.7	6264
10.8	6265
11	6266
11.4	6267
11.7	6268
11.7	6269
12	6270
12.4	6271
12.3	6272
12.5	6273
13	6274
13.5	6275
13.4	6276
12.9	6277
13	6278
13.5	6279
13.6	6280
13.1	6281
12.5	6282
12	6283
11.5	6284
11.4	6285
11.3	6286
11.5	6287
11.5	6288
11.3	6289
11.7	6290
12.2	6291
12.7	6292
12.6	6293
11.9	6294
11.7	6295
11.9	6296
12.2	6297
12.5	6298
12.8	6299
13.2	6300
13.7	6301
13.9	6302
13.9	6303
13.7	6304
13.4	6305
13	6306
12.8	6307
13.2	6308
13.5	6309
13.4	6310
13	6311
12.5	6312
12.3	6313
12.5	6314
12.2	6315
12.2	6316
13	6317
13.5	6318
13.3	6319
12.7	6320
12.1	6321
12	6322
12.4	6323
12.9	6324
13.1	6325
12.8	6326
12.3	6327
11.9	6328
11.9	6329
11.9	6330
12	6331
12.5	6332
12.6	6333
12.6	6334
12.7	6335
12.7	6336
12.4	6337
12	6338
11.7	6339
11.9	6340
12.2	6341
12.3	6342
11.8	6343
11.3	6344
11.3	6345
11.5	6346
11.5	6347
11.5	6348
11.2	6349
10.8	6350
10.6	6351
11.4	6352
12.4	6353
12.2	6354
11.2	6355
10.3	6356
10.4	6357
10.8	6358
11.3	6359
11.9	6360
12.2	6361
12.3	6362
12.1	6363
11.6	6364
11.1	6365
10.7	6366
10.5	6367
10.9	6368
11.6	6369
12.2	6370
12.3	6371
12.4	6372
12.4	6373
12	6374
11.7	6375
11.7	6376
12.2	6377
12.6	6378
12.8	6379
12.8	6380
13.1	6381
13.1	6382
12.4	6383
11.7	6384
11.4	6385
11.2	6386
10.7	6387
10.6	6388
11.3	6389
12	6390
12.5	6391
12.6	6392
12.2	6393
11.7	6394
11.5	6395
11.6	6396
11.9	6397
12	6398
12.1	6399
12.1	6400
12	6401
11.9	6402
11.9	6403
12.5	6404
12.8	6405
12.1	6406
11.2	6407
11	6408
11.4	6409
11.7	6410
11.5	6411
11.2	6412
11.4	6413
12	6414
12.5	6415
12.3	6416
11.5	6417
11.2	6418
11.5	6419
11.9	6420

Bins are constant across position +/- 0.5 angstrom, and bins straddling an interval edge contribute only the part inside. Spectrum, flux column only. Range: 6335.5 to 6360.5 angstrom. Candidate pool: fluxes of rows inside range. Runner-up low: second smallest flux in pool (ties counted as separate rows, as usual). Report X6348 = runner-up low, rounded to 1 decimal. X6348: 10.4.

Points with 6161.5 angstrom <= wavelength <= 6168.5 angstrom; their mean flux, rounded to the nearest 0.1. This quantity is 12.5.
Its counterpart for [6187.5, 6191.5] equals 11.7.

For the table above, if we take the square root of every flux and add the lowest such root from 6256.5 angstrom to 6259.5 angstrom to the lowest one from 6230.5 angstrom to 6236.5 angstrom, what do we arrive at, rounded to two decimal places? 6.78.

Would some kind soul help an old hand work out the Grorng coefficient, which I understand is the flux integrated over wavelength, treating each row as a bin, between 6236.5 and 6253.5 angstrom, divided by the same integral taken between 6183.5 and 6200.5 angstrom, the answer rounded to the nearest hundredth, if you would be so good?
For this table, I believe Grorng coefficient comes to 1.03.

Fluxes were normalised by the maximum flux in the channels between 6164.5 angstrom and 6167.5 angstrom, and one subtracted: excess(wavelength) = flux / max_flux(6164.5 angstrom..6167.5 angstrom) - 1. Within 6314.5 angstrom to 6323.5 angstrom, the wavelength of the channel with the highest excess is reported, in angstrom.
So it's 6318 angstrom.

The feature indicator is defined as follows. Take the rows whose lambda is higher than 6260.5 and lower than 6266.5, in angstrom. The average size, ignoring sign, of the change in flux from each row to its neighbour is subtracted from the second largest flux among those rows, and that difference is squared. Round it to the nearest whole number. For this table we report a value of 117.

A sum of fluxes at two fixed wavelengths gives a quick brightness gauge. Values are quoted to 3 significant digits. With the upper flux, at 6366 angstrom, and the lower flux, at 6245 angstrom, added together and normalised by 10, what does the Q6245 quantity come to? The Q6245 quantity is 2.29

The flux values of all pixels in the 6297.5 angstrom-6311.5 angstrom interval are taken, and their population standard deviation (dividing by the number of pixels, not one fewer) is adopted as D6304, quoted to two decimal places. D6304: 0.42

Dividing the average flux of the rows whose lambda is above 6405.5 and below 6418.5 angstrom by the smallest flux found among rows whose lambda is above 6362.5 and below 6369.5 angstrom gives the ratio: 1.11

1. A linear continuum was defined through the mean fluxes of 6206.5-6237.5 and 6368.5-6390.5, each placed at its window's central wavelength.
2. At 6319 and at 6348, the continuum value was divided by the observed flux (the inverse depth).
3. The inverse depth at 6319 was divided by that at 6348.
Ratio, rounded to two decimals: 0.86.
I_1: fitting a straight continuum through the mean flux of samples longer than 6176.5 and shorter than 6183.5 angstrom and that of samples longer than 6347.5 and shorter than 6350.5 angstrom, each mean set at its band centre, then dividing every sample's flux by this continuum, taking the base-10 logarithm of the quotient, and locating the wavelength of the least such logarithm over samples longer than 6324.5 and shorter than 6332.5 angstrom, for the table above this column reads 6328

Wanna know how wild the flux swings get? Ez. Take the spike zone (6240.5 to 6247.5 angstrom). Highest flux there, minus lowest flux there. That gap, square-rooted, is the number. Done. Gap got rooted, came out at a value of 1.00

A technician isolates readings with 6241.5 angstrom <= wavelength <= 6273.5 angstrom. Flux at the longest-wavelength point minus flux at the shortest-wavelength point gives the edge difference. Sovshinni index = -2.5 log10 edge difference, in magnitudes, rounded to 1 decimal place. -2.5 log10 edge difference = 1.3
